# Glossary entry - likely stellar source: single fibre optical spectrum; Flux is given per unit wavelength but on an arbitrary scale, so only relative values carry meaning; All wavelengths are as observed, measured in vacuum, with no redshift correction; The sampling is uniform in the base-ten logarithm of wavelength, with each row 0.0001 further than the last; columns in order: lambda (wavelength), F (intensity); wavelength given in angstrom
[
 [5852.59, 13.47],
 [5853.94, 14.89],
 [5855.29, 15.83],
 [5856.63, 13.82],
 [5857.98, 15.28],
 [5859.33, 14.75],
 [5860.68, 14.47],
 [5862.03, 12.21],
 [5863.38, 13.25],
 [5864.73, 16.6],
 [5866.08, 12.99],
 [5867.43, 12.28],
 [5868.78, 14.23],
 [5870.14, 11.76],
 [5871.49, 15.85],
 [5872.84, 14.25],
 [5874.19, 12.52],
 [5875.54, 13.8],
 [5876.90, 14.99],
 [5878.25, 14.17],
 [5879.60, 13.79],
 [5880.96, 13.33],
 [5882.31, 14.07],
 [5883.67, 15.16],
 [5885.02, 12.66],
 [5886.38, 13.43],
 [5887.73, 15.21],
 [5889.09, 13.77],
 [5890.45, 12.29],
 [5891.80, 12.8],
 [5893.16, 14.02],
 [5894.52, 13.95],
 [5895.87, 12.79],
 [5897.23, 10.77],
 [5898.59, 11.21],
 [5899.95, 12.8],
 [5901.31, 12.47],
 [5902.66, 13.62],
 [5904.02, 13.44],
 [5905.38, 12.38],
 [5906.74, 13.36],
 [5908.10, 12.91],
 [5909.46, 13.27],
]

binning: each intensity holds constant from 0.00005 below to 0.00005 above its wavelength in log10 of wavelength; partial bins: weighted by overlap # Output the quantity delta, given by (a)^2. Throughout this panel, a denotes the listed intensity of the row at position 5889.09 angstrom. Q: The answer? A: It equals 190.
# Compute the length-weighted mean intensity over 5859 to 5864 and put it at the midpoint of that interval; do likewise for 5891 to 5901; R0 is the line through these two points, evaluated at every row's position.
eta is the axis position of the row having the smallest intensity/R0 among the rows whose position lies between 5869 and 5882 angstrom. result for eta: 5870.14 angstrom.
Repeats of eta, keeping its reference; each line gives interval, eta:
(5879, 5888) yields 5885.02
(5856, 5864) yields 5862.03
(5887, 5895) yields 5890.45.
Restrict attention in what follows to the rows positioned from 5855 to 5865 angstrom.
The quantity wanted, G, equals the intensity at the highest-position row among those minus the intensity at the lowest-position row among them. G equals 0.8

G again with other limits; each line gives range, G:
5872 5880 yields -0.5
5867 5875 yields 0.2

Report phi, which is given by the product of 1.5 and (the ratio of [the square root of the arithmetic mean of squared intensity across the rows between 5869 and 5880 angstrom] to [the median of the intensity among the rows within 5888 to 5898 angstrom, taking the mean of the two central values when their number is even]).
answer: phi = 1.63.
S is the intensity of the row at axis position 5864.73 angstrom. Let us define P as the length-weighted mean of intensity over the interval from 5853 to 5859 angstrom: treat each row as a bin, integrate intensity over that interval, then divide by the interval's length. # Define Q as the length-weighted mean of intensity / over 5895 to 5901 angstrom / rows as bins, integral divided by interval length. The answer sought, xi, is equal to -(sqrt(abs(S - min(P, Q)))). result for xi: -2.15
